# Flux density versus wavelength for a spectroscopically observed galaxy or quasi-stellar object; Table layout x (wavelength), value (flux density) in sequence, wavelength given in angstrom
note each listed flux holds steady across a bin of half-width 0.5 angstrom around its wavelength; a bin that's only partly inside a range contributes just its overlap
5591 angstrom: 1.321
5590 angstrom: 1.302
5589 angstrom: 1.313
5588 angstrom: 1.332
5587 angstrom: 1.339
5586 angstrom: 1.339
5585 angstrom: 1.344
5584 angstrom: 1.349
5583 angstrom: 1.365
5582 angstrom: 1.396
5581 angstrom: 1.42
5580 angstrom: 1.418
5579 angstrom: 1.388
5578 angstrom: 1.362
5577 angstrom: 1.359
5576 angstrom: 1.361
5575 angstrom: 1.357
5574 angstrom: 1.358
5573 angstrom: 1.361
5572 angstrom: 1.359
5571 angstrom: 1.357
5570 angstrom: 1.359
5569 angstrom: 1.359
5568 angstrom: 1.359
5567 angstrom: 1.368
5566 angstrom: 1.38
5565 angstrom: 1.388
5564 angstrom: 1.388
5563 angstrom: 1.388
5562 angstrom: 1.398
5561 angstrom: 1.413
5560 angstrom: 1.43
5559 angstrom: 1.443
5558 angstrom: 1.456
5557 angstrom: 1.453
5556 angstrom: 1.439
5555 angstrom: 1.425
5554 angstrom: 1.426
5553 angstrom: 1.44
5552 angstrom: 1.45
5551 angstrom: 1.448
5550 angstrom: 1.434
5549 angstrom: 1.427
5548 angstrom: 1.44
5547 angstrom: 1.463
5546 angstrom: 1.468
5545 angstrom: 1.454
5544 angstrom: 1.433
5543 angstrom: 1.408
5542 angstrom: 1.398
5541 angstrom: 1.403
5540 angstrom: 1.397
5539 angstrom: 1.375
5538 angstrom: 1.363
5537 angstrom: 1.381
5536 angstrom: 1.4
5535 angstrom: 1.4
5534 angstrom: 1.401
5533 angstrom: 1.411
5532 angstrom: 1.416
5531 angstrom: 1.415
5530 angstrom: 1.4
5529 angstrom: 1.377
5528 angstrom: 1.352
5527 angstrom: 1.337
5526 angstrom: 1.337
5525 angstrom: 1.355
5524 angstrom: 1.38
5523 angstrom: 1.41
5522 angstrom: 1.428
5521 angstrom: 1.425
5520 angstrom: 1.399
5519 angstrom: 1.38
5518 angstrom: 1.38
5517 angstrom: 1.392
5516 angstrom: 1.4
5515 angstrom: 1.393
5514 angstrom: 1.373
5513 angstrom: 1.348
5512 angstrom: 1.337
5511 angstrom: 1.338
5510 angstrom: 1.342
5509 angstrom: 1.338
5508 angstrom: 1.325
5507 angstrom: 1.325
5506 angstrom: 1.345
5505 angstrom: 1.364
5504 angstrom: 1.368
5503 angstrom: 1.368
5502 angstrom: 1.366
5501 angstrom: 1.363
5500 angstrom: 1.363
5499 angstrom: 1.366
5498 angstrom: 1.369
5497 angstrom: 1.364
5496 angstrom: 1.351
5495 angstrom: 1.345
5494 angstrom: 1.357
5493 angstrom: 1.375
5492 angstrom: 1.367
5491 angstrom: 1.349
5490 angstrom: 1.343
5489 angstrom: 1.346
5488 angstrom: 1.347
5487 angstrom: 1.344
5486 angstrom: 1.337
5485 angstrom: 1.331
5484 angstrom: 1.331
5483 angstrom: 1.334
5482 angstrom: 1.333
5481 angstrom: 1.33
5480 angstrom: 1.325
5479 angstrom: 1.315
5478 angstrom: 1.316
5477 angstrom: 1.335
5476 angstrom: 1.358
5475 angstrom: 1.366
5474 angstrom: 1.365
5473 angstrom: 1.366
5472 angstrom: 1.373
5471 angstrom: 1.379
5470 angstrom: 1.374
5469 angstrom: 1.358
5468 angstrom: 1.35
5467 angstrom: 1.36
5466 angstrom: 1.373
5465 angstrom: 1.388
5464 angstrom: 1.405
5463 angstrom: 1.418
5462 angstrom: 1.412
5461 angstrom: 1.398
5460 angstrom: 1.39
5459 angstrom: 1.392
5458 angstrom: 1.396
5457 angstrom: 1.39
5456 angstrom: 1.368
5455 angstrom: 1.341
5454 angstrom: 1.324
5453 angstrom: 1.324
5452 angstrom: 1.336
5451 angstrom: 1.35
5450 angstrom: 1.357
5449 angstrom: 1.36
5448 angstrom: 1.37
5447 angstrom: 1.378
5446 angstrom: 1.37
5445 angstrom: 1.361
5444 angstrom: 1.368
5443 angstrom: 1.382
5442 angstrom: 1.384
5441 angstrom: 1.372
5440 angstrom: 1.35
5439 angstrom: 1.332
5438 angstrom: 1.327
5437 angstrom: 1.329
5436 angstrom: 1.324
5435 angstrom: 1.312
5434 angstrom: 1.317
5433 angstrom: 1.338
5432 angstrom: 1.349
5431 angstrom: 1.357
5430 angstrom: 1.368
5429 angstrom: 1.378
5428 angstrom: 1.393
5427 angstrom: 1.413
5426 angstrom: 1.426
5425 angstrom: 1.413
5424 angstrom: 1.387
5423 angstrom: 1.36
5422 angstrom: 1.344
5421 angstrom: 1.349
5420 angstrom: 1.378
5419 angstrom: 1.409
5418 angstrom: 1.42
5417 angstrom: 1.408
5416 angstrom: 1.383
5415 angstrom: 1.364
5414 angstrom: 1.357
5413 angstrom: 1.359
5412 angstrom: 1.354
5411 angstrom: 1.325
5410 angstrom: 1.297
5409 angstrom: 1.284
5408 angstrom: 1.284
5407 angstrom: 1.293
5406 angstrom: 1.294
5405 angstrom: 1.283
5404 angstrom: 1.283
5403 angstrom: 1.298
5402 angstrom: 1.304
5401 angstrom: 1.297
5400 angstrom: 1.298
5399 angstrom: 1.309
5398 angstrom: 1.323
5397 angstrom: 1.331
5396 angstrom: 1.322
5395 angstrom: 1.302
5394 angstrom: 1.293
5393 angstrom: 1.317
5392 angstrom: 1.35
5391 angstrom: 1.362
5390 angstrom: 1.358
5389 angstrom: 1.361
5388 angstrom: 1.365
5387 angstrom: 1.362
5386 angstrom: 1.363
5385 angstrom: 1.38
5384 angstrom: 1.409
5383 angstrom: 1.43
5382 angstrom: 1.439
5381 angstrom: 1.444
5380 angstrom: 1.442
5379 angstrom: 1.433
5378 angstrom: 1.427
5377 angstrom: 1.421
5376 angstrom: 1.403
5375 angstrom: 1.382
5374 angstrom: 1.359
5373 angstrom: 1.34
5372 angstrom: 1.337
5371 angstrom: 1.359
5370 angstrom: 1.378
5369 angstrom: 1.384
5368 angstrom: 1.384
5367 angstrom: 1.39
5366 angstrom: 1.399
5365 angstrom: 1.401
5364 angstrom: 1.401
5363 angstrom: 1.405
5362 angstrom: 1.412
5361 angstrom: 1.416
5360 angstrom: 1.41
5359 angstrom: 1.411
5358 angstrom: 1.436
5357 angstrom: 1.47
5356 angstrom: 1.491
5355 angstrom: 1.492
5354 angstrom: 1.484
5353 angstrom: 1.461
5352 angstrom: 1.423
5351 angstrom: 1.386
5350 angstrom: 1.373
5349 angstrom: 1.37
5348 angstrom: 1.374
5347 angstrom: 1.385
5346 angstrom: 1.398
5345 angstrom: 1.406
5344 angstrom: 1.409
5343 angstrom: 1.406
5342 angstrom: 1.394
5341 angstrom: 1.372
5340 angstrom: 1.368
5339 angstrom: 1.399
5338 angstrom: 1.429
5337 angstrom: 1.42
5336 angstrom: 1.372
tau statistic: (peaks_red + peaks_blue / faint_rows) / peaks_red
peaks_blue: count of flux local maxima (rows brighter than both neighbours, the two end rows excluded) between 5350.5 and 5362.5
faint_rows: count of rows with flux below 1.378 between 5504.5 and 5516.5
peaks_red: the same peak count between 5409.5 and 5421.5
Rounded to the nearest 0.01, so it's 1.10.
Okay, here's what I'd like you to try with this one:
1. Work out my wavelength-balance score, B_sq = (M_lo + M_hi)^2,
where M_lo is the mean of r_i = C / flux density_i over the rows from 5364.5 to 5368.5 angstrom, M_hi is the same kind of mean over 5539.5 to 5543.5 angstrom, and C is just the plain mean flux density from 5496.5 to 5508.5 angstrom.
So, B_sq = 3.77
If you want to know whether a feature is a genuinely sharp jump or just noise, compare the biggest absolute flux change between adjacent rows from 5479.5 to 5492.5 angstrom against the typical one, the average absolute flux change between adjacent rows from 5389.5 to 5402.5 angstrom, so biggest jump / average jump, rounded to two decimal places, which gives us 1.42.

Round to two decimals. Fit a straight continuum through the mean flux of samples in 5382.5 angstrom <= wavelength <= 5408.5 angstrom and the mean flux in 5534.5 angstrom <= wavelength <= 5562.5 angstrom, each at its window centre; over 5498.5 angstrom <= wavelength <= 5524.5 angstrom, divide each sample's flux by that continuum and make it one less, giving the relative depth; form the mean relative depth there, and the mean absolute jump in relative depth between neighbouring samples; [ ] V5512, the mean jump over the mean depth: -0.32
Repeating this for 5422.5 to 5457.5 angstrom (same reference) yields 3.77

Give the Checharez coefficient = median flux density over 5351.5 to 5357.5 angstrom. 1.48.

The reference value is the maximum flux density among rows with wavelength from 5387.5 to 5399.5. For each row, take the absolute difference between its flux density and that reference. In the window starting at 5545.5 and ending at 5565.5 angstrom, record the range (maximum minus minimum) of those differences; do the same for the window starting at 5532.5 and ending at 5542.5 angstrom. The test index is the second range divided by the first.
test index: 0.55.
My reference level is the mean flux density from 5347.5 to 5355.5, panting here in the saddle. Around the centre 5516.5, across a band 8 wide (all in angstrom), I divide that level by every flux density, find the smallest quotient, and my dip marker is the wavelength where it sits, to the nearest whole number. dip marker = 5516 angstrom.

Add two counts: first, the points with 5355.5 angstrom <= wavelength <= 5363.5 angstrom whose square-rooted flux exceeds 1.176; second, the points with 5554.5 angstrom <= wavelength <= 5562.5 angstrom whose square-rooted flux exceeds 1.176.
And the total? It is 16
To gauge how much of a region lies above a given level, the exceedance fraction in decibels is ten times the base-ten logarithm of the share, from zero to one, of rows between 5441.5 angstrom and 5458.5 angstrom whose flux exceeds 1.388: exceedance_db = -9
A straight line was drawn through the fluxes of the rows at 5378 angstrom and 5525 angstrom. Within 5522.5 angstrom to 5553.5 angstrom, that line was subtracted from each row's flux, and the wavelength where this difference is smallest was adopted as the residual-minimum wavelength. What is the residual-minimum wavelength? 5526 angstrom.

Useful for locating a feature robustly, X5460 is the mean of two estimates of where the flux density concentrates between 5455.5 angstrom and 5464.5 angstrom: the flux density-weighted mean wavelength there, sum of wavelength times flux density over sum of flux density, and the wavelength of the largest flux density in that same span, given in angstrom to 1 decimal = 5461.5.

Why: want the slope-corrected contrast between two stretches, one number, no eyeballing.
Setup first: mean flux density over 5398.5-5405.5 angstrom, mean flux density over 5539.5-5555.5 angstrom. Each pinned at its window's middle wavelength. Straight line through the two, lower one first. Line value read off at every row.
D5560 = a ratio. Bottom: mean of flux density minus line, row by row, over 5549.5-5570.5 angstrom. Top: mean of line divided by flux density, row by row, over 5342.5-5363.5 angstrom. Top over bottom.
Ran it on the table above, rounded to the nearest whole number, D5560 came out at -27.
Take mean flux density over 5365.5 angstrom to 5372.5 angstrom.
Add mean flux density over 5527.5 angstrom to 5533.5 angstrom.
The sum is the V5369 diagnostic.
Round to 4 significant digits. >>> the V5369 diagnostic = 2.771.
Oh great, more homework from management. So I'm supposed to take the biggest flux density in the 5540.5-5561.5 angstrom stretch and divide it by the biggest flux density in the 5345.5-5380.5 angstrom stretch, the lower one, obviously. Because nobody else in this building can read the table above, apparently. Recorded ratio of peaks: 0.98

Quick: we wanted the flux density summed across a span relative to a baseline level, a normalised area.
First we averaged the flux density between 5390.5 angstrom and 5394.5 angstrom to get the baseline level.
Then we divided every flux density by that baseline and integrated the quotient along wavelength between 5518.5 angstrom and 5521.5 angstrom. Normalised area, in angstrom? 3.16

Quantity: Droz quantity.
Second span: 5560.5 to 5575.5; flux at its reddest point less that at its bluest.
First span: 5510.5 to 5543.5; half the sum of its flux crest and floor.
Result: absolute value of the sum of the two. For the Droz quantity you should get 1.33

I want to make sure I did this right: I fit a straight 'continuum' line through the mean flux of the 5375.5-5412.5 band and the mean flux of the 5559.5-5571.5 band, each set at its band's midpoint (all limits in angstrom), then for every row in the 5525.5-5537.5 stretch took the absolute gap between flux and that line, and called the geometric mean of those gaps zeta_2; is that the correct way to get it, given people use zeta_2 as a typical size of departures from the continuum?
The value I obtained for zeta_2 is 0.021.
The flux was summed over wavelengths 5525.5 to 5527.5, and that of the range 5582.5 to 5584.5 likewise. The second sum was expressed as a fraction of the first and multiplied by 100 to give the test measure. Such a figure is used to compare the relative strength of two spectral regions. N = 101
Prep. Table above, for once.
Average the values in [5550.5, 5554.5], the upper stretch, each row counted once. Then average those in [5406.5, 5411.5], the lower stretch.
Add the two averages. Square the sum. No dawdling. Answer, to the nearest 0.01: 7.49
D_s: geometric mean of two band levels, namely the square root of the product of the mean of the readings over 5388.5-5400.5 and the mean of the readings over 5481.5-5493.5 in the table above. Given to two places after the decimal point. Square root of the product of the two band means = 1.34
